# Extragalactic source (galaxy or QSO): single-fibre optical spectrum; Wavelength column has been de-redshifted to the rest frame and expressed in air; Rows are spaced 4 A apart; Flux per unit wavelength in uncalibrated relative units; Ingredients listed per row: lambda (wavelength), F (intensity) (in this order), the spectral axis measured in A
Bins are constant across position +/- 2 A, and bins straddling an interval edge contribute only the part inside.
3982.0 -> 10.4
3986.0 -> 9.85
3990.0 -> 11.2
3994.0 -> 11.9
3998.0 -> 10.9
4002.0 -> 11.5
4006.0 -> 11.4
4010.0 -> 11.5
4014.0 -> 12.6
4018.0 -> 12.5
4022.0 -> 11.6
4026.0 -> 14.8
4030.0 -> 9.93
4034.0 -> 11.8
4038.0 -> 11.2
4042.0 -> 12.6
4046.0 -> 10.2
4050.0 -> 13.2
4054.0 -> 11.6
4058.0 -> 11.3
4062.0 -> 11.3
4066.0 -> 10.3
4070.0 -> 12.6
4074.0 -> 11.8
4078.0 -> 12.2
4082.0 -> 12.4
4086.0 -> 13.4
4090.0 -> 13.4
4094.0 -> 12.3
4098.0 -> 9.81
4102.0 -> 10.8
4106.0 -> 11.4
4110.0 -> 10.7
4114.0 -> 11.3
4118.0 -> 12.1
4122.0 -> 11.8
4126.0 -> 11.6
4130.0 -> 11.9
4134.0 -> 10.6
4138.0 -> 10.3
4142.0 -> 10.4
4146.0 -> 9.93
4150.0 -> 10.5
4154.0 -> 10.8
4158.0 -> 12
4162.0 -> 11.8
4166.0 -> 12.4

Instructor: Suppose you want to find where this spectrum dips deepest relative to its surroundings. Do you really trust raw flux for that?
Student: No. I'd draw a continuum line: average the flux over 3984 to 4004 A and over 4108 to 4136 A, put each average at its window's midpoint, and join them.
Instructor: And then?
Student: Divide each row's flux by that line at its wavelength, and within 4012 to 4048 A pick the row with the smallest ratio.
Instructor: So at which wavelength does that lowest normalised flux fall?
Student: 4030.0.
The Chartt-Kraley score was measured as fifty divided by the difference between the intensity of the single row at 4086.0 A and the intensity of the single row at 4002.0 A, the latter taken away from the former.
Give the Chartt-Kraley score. 26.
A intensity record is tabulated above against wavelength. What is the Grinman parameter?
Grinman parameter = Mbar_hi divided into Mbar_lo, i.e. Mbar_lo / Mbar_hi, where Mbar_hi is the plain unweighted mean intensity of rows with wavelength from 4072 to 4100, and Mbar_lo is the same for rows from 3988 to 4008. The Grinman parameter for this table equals 0.93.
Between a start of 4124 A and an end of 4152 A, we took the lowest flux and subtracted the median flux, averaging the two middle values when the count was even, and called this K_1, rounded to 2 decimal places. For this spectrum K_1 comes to -0.57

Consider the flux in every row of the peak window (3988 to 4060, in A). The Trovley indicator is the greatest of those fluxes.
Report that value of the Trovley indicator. 14.8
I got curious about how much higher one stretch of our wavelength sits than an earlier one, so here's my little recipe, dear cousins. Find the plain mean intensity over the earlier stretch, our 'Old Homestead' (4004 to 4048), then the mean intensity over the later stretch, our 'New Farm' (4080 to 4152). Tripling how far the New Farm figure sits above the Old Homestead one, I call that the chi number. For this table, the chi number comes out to -1.4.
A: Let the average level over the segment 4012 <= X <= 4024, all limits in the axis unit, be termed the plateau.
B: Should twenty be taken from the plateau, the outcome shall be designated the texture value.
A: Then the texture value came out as -7.8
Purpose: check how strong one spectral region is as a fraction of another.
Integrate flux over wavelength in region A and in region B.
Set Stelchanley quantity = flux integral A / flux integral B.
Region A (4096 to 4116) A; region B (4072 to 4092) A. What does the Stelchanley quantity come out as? 0.85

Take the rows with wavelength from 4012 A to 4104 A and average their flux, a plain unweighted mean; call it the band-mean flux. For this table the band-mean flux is 11.9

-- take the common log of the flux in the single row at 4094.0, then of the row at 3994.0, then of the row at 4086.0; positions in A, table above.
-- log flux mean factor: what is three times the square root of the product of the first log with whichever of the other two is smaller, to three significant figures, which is 3.25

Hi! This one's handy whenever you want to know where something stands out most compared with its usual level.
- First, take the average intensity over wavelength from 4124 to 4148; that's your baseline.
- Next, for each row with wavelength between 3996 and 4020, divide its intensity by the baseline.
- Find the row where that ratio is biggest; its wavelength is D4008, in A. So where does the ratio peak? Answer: 4014.0 A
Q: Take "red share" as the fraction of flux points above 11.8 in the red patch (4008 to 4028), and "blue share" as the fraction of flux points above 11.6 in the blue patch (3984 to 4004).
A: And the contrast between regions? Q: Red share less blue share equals 0.40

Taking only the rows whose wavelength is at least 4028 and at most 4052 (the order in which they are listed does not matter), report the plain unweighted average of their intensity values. 11.5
